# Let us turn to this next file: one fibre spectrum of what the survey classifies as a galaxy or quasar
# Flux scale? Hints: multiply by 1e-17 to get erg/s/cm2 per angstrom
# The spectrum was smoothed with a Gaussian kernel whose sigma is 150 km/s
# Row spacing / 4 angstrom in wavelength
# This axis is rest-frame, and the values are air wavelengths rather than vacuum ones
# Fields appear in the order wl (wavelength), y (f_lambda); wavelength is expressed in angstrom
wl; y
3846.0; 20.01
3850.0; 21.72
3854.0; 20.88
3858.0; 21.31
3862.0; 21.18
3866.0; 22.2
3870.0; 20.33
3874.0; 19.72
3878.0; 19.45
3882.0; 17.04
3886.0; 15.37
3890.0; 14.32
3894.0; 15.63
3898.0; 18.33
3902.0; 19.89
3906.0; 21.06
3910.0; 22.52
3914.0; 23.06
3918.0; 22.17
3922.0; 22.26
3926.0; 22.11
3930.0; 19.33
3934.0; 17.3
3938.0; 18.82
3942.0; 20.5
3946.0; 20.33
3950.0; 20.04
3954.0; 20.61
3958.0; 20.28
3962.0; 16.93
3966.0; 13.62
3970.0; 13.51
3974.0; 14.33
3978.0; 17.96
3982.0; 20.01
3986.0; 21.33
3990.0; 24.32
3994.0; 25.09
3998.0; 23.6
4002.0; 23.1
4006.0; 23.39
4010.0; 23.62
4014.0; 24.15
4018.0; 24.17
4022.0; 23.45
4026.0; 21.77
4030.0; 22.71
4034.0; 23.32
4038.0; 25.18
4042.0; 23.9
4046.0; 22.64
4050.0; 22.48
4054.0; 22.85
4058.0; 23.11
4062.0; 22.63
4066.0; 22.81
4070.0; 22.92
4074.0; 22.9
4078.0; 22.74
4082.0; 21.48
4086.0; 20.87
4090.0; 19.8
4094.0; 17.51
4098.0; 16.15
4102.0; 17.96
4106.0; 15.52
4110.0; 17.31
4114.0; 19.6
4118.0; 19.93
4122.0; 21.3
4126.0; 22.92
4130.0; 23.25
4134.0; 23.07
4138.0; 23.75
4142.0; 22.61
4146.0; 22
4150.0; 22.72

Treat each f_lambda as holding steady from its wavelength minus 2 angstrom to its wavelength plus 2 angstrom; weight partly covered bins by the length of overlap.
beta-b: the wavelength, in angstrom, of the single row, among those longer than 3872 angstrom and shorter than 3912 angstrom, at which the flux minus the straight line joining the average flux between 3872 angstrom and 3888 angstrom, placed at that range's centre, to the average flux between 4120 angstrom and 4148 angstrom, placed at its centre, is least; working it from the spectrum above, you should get 3890.0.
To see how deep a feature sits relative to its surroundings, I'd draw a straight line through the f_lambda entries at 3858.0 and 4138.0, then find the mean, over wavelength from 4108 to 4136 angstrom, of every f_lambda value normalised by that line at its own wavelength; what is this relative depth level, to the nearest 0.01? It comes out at 0.89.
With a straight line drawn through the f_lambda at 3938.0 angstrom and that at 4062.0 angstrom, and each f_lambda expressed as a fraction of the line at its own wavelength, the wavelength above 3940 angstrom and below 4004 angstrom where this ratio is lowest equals 3970.0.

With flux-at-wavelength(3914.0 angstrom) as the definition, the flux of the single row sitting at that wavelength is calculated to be 23.06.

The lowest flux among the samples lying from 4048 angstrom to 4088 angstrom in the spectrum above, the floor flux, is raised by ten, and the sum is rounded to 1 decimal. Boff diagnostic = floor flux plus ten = 30.9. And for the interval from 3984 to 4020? 31.3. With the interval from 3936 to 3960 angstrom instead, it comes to 28.8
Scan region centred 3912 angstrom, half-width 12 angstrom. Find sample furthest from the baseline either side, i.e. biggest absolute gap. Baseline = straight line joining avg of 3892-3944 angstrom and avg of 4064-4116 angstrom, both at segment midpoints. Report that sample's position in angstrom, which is 3914.0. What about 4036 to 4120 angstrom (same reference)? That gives 4038.0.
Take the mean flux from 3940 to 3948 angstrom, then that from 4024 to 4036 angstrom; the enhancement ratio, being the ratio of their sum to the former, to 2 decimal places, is 2.11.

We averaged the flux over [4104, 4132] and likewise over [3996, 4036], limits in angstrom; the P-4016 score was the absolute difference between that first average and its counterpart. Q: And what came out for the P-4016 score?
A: 3.4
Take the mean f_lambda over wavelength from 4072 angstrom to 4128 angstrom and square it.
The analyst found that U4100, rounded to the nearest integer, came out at 389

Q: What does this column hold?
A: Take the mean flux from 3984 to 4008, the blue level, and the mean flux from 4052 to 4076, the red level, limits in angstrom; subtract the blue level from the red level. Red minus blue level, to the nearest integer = -1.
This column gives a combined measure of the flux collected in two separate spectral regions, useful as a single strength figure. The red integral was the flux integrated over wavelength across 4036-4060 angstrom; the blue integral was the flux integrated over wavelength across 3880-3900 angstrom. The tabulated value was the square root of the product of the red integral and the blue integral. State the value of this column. 425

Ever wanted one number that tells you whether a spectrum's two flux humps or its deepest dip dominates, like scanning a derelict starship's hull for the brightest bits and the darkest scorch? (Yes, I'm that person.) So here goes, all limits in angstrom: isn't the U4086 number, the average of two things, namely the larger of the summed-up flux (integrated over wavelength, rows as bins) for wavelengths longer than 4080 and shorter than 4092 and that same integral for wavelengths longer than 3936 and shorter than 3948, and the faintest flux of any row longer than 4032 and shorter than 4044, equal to 136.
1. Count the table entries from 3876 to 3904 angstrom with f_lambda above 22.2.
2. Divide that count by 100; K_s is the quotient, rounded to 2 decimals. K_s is 0.00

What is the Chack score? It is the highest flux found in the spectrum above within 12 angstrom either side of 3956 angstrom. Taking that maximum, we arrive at 20.61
